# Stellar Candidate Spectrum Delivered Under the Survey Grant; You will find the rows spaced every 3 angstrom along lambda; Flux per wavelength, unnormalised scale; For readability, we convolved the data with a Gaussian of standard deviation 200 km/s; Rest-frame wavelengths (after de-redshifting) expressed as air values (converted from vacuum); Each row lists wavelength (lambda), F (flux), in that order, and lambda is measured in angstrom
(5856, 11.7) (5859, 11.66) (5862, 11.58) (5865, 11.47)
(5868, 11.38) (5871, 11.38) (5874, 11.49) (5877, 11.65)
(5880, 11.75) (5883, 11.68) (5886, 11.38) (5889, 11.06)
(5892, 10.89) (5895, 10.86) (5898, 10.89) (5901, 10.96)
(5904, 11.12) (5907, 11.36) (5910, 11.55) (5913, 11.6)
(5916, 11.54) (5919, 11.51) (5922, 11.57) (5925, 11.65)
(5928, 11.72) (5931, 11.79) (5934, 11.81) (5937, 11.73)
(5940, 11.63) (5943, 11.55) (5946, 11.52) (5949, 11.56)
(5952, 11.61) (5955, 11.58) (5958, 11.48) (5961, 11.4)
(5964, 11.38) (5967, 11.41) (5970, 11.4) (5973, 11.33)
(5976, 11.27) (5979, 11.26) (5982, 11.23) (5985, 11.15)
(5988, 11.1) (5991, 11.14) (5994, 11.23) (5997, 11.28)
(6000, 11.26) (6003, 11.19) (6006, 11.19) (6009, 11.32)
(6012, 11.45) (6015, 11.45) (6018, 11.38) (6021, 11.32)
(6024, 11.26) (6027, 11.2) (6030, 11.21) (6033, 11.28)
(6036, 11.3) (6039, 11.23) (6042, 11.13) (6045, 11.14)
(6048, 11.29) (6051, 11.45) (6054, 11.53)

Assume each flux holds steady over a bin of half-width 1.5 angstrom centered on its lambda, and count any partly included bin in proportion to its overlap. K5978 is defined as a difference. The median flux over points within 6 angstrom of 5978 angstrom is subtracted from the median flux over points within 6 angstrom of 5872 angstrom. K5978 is 0.2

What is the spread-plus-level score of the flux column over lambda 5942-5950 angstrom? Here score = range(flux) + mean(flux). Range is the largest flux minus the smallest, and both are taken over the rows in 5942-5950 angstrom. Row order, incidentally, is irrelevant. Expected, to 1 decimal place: 11.6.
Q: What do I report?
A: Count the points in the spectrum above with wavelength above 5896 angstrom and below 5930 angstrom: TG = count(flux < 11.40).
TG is 4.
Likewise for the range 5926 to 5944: 0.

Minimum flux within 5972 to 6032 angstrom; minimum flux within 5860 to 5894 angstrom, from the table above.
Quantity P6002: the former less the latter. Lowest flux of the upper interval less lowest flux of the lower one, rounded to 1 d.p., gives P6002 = 0.2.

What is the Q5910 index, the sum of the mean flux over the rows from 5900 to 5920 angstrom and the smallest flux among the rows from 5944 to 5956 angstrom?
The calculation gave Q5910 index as 22.90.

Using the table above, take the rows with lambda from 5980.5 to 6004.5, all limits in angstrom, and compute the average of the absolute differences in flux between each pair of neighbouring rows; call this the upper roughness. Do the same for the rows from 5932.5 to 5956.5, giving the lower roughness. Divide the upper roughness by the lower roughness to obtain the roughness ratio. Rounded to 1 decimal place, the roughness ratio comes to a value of 1.0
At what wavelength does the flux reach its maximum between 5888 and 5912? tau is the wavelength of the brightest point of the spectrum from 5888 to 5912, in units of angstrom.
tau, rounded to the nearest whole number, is 5910 angstrom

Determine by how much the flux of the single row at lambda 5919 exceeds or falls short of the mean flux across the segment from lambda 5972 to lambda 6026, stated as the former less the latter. 0.24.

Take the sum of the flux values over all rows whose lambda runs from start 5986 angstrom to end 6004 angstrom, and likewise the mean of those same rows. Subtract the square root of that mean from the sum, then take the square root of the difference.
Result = 7.991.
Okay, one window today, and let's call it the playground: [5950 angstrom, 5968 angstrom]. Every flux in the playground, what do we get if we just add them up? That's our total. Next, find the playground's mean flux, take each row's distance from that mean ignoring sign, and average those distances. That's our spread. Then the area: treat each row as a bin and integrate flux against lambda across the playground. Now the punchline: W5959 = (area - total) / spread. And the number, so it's 1722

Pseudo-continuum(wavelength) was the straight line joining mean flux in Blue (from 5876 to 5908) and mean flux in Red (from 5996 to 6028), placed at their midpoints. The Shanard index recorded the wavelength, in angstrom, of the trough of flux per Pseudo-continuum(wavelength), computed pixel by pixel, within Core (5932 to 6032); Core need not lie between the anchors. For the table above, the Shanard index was 5988 angstrom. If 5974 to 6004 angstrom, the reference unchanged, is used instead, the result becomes 5988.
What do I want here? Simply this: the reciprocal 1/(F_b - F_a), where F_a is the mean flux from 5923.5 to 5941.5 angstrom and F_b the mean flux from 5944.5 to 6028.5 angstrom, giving -2.6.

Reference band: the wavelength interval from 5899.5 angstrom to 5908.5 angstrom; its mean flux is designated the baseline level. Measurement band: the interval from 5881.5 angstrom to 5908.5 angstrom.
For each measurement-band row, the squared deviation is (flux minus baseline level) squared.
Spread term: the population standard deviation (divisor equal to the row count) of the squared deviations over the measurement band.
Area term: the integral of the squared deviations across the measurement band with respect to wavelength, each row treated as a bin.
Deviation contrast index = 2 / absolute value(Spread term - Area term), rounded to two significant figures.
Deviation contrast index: 1.1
